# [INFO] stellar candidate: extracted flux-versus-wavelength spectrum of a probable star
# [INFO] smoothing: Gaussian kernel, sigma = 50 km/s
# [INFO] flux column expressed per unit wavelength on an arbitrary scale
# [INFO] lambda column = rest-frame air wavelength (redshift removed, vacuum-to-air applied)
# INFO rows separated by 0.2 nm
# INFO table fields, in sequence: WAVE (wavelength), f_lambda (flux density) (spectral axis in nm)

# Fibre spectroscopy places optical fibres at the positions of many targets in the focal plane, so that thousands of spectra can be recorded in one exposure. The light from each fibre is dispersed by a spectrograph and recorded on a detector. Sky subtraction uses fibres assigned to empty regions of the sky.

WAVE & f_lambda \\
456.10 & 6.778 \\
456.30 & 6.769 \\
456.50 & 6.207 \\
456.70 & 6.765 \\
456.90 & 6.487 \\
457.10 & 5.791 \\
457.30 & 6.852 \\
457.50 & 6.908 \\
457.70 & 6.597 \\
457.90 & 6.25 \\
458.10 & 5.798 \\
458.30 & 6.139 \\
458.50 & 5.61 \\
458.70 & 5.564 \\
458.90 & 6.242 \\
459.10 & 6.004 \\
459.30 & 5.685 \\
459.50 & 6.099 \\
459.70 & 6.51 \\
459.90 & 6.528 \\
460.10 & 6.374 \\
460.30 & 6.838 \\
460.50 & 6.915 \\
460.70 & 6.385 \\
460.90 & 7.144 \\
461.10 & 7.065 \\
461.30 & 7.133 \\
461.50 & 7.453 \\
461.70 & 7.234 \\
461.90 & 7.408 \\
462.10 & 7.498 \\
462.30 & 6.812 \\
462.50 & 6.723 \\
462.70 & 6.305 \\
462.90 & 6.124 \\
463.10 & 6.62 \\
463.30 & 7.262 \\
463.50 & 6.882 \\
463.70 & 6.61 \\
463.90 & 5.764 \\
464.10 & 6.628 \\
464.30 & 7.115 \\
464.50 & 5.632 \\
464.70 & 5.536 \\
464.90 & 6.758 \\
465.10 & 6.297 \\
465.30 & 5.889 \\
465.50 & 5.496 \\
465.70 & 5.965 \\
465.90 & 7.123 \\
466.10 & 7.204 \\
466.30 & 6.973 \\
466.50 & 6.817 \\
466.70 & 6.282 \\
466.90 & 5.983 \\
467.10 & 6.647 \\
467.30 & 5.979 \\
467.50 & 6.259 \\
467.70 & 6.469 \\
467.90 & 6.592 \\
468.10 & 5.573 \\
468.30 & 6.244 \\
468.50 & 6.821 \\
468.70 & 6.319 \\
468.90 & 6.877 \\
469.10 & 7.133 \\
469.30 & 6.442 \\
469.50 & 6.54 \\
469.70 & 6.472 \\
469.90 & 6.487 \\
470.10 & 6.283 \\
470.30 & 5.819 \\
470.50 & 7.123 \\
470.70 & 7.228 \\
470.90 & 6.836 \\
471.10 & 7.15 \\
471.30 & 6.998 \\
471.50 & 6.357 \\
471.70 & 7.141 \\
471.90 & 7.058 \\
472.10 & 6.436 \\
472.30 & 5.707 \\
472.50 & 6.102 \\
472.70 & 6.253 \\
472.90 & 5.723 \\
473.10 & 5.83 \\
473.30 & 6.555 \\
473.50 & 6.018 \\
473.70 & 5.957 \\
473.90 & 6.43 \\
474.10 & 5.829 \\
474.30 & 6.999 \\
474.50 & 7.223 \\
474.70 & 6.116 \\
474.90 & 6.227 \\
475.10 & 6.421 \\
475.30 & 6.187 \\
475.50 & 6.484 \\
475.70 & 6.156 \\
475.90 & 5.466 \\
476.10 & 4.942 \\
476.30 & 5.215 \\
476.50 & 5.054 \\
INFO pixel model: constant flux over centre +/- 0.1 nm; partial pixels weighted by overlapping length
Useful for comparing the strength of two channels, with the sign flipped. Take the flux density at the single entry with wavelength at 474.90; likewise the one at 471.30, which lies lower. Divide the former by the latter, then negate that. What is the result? -0.89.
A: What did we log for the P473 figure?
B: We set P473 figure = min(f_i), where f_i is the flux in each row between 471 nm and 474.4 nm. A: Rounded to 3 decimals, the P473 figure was 5.707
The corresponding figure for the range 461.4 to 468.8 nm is 5.496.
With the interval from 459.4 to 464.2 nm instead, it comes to 5.764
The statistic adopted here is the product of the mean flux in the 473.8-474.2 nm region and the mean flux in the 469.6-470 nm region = 39.7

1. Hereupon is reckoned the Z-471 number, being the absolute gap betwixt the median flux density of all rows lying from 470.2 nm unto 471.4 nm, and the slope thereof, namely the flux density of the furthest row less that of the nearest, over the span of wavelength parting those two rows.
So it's 5.9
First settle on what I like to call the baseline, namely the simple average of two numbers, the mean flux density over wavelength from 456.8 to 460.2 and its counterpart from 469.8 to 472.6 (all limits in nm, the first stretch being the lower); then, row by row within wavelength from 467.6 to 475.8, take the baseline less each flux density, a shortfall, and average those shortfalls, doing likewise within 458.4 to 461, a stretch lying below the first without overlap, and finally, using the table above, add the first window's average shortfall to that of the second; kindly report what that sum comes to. 0.07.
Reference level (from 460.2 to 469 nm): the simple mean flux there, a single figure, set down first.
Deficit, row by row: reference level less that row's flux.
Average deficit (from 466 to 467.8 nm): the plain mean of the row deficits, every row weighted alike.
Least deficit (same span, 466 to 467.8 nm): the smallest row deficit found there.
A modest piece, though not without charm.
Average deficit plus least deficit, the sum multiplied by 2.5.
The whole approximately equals -1.4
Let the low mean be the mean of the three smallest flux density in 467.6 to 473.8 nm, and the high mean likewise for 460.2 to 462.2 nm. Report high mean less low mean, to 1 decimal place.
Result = 1.0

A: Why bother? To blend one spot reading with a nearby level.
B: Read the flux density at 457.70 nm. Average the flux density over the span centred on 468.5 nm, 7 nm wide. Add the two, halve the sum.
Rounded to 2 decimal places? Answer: 6.57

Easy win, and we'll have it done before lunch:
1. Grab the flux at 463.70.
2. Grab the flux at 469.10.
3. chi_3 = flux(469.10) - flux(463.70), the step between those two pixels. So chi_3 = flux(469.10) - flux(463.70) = 0.52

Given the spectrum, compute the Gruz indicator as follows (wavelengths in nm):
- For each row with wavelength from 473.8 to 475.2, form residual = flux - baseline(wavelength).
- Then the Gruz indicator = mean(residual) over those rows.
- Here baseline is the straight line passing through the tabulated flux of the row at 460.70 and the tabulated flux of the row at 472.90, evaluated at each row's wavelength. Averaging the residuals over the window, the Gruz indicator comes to 0.83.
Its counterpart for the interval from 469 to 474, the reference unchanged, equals 0.68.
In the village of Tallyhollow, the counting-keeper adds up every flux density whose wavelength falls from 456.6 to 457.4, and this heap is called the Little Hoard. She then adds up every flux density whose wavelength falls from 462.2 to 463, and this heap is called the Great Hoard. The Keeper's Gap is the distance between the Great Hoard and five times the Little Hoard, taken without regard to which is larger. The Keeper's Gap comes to 104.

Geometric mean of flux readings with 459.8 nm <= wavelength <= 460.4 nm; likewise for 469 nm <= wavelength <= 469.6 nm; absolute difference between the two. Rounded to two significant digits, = 0.12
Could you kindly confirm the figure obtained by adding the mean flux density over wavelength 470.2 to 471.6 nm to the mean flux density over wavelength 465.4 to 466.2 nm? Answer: 13.2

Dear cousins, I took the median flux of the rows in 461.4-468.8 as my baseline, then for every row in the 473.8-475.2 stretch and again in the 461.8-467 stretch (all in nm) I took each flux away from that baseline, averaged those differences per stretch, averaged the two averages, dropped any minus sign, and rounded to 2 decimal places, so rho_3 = 0.11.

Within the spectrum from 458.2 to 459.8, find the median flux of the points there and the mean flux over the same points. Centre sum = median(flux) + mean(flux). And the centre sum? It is 12.0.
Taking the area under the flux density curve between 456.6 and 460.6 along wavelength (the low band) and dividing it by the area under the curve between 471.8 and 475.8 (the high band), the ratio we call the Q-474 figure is 1.002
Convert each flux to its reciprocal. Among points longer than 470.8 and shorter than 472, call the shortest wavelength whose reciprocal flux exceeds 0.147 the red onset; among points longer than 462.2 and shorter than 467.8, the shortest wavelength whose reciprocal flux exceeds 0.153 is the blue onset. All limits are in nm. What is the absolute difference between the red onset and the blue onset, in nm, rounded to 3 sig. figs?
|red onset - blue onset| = 8.80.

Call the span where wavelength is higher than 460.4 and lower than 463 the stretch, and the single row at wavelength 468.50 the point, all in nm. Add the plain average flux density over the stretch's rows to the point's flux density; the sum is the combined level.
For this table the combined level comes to 13.8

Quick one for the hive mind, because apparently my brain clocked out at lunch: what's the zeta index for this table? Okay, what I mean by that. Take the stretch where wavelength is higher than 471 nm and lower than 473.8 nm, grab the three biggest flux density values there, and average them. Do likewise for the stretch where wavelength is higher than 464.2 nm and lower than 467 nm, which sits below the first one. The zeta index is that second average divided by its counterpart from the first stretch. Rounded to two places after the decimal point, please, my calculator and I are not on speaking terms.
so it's 1.00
